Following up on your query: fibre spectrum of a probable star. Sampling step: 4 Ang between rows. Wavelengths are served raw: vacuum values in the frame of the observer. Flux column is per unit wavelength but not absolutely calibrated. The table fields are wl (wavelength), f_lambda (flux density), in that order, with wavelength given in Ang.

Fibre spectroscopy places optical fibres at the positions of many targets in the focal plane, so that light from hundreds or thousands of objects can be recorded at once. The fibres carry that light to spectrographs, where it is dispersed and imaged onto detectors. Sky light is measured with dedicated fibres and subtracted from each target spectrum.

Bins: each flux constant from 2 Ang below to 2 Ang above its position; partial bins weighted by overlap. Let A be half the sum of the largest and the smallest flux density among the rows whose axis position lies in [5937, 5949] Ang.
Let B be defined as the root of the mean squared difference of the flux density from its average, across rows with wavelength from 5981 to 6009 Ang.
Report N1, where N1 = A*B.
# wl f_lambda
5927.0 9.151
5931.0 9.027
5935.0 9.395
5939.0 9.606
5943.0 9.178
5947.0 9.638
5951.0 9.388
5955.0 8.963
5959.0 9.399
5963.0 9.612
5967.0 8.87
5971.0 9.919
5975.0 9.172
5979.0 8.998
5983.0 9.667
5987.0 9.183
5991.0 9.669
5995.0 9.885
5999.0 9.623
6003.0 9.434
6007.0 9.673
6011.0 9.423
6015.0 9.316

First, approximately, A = 9.41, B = 0.21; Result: 1.9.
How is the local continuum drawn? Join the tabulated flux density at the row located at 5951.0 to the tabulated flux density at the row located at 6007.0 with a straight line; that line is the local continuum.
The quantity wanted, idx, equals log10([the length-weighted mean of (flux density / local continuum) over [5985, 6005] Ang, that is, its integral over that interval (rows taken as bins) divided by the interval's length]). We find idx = -0.0024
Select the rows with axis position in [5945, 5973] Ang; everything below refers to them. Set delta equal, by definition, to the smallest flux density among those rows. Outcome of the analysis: 8.87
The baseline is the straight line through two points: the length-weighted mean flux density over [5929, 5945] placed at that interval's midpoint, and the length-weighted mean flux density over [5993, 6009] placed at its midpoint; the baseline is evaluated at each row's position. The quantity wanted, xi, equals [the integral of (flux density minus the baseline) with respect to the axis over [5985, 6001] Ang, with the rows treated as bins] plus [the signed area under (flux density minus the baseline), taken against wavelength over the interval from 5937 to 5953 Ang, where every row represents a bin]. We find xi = 1.4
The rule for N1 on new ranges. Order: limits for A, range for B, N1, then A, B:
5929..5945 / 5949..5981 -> 3.1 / 9.32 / 0.34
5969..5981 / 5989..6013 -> 1.5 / 9.46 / 0.16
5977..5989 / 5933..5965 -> 2.0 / 9.33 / 0.22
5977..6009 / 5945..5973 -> 3.3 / 9.44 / 0.35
